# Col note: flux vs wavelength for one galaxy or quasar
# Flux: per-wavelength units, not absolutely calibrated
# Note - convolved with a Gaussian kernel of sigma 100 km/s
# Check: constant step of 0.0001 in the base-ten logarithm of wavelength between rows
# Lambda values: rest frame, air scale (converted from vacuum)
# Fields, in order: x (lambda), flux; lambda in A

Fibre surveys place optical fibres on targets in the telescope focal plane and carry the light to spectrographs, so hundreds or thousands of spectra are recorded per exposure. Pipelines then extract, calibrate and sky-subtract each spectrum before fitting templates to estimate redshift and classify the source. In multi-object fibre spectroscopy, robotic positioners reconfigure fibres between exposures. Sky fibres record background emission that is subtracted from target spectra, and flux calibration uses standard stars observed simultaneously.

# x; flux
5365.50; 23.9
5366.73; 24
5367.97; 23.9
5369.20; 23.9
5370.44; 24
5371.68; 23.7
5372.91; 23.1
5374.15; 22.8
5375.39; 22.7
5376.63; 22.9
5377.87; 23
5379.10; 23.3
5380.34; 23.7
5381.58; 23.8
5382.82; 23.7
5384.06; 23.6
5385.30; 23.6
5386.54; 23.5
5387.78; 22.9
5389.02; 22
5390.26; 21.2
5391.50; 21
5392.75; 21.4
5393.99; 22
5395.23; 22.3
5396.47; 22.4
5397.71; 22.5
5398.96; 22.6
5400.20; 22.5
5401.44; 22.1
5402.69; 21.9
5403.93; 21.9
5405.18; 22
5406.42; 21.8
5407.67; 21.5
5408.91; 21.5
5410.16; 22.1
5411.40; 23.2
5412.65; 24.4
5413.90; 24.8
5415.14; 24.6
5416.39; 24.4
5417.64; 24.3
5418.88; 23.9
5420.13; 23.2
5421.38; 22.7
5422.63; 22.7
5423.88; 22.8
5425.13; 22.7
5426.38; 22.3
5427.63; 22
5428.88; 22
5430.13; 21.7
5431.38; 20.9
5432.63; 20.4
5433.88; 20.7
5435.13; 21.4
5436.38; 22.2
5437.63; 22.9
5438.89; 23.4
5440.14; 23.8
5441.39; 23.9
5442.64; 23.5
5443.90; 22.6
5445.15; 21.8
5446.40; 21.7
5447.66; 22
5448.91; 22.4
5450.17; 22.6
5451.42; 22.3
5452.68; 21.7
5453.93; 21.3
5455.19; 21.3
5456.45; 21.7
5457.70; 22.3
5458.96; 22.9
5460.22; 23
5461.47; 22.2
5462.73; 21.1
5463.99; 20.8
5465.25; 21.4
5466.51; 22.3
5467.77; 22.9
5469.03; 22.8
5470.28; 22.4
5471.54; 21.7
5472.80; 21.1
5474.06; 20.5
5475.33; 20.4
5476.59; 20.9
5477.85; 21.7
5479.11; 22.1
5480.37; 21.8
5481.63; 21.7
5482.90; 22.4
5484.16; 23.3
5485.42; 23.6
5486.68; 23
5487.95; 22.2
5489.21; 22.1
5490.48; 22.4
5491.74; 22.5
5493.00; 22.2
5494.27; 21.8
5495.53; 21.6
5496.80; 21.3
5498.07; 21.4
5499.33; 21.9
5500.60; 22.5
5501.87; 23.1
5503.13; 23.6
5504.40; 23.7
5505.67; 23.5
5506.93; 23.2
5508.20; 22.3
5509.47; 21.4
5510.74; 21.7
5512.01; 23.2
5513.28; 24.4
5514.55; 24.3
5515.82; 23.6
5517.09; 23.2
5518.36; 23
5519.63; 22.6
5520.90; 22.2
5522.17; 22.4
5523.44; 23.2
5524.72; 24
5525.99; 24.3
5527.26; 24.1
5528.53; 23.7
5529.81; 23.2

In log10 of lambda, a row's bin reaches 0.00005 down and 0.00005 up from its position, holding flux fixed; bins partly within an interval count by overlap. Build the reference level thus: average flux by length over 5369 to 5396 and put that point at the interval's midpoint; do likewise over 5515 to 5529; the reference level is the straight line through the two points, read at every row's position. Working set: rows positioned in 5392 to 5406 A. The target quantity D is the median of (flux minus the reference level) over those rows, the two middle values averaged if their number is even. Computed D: -0.9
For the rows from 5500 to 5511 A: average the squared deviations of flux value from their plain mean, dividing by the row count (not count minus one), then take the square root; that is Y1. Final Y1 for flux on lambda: 0.80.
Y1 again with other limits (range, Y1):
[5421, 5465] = 0.85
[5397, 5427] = 1.00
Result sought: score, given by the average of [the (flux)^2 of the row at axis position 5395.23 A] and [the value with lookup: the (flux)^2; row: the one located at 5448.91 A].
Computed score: 500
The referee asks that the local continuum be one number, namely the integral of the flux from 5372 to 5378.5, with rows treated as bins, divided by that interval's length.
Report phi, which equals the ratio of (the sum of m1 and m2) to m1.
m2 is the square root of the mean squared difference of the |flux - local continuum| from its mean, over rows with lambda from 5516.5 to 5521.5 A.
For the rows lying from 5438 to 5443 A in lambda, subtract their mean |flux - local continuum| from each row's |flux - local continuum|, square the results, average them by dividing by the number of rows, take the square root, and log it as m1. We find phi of 2.28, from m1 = 0.21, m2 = 0.26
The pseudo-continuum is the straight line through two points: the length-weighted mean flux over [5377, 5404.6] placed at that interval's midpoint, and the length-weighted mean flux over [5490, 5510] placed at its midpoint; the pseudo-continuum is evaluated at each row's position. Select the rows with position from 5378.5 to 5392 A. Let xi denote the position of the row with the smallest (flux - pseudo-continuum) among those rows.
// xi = 5391.50 A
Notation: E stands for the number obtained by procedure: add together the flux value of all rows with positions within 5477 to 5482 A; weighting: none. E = 87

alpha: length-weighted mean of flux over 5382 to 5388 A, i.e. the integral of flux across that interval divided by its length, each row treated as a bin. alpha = 23.5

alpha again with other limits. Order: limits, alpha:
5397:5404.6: 22.2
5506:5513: 22.5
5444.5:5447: 21.8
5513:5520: 23.5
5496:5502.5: 22.0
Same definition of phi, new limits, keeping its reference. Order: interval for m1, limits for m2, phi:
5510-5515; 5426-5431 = 1.44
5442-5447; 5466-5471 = 1.66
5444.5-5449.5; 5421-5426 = 1.16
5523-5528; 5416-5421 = 2.13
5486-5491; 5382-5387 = 1.22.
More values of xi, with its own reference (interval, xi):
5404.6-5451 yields 5432.63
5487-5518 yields 5496.80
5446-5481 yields 5475.33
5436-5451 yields 5446.40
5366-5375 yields 5374.15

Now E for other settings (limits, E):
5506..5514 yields 136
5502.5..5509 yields 116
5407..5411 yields 65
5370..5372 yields 48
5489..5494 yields 89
